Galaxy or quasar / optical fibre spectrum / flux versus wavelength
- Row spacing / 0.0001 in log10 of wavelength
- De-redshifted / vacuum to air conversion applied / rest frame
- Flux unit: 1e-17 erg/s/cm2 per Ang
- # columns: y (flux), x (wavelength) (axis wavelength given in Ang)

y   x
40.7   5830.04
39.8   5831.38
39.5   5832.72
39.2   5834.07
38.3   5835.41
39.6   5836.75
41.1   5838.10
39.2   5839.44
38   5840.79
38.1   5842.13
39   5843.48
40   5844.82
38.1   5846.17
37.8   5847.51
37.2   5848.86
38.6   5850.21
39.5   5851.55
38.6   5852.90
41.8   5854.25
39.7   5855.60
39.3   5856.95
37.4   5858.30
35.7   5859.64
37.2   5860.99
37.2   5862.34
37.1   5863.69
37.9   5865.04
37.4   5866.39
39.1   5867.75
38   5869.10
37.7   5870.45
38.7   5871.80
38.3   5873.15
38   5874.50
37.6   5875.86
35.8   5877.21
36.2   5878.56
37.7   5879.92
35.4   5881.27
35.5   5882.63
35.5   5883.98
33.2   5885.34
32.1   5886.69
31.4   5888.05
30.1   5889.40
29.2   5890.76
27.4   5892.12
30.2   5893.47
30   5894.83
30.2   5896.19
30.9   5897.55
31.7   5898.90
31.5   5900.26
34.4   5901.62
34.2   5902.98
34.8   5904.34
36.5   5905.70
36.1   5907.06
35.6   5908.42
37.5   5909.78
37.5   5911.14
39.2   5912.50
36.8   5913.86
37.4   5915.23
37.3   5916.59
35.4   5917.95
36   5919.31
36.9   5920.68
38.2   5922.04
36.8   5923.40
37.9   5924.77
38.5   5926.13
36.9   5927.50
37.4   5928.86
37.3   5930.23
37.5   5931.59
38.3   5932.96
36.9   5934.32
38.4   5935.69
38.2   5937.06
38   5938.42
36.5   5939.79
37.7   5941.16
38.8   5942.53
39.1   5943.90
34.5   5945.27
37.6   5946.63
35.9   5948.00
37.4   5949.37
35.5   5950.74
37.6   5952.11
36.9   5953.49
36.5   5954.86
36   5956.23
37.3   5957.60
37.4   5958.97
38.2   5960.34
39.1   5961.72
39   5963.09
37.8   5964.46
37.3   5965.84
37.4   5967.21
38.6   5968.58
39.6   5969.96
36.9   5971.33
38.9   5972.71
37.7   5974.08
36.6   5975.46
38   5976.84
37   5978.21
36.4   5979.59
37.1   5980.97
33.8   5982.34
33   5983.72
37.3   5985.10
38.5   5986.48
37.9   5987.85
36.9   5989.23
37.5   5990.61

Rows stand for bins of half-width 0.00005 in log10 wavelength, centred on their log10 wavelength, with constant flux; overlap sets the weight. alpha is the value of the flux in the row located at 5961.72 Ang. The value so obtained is 39.1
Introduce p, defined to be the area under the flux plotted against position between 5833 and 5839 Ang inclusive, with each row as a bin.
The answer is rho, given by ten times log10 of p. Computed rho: 23.8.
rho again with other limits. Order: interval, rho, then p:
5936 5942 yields 23.5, 226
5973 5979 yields 23.5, 224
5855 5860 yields 22.8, 191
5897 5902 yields 22.0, 160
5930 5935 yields 22.7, 188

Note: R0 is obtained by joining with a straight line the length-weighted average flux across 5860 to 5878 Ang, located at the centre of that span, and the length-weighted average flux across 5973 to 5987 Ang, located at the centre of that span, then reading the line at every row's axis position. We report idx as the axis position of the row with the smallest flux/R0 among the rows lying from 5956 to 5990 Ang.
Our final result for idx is 5983.72 Ang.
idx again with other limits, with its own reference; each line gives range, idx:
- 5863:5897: 5892.12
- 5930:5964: 5945.27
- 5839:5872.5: 5859.64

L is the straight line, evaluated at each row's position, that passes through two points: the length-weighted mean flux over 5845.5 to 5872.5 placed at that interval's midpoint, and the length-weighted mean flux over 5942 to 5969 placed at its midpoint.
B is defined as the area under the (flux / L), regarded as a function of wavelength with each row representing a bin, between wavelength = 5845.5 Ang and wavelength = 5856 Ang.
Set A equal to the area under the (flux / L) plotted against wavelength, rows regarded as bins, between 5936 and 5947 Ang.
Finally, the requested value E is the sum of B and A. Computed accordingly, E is 21.7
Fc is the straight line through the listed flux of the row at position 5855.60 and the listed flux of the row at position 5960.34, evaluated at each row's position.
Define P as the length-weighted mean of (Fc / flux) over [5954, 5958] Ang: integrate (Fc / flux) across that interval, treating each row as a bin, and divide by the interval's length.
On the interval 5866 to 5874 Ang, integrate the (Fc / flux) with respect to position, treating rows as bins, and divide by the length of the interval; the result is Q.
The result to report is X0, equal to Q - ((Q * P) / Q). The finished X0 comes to -0.01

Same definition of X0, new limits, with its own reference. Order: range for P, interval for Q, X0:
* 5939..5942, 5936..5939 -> -0.02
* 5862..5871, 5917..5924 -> 0.01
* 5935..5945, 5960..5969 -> -0.02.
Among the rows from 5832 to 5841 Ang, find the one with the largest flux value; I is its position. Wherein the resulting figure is 5838.10 Ang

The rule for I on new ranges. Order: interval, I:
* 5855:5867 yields 5855.60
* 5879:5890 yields 5879.92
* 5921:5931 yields 5926.13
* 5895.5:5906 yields 5905.70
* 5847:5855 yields 5854.25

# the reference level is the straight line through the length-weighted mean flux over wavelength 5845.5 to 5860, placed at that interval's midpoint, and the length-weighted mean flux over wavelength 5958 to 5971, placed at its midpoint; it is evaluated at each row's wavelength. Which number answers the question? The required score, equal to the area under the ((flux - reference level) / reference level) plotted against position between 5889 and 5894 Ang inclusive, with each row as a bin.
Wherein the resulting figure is -1.21 Ang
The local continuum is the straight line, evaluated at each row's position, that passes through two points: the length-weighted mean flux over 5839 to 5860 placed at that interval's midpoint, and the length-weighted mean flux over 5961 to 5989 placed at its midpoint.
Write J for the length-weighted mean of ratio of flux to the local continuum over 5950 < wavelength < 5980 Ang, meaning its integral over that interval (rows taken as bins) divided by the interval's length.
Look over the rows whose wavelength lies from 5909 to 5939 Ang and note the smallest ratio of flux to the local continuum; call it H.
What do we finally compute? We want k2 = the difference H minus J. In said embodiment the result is -0.07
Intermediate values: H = 0.93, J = 1.001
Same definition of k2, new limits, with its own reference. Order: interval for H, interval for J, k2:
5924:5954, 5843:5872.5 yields -0.08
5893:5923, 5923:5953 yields -0.20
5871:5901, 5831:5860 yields -0.29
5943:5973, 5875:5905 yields 0.05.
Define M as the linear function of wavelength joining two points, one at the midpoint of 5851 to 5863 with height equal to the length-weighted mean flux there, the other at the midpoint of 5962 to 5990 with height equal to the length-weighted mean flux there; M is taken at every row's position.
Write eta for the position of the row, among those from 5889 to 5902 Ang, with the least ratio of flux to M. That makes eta 5892.12 Ang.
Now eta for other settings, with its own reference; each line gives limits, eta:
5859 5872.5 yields 5859.64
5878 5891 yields 5890.76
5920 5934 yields 5923.40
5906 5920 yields 5917.95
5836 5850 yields 5848.86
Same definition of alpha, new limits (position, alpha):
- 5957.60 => 37.3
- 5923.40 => 36.8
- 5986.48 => 38.5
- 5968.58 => 38.6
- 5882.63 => 35.5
